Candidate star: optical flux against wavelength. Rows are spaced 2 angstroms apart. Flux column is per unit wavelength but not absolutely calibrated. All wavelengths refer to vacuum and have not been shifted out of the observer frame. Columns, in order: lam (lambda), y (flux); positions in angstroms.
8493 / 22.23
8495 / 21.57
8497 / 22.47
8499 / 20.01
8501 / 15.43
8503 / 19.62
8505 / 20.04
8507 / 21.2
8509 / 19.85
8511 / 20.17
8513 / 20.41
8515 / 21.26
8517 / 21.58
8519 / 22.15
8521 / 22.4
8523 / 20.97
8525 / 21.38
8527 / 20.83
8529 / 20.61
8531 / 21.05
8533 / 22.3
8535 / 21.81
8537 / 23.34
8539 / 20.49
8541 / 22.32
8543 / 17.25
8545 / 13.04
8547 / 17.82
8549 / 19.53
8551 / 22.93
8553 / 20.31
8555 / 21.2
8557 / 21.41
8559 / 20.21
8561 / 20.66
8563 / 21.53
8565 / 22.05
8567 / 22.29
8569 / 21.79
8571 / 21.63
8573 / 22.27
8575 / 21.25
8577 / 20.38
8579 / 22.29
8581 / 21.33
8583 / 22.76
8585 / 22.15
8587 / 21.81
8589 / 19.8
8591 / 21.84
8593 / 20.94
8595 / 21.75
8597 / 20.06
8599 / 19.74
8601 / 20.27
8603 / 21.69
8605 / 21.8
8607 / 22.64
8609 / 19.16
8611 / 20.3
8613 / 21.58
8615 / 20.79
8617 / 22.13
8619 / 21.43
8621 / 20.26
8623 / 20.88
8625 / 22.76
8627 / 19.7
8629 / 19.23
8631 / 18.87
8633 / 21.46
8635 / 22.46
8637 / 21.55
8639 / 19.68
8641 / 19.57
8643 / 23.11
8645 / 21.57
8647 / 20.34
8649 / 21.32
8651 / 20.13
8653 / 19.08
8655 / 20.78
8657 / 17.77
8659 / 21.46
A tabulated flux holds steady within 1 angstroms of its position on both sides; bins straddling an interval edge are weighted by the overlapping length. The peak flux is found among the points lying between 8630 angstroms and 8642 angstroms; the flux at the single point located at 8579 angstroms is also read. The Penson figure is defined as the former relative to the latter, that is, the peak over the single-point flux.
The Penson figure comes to 1.008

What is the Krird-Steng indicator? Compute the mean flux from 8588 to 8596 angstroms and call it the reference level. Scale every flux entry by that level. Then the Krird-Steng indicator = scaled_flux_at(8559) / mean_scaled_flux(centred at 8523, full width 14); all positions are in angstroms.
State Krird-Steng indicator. 0.944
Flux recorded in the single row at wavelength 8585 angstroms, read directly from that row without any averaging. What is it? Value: 22.15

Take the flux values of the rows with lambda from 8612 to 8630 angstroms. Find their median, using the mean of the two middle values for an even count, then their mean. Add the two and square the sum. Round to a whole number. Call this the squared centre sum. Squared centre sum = 1752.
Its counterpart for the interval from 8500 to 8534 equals 1733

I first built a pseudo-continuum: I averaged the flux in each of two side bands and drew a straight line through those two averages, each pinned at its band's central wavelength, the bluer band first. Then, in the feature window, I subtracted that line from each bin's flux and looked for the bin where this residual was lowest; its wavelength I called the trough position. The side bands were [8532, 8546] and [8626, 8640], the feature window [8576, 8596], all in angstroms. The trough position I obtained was 8589 angstroms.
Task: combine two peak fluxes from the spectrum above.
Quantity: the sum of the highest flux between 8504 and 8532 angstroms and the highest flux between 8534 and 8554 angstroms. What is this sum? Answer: 45.7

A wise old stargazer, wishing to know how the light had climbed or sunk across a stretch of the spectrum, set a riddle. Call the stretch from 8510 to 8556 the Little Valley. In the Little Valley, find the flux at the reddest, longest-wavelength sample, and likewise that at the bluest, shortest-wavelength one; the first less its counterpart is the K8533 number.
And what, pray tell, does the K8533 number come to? 1.0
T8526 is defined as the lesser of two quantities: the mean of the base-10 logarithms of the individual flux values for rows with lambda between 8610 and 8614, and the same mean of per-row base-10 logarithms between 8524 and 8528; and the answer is 1.32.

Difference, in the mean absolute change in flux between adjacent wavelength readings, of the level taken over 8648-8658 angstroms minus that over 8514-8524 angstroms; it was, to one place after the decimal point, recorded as 1.1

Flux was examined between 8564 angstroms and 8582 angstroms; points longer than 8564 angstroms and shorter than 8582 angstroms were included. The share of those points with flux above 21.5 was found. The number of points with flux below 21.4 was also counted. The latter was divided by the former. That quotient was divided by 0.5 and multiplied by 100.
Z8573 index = 900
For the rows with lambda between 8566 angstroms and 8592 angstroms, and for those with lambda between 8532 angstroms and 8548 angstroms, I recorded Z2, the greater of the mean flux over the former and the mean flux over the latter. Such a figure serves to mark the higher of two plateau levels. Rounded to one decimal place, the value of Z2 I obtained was 21.7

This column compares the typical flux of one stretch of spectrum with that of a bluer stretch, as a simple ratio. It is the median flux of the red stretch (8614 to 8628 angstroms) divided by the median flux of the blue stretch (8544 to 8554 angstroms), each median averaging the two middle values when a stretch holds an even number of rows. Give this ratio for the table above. 1.07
